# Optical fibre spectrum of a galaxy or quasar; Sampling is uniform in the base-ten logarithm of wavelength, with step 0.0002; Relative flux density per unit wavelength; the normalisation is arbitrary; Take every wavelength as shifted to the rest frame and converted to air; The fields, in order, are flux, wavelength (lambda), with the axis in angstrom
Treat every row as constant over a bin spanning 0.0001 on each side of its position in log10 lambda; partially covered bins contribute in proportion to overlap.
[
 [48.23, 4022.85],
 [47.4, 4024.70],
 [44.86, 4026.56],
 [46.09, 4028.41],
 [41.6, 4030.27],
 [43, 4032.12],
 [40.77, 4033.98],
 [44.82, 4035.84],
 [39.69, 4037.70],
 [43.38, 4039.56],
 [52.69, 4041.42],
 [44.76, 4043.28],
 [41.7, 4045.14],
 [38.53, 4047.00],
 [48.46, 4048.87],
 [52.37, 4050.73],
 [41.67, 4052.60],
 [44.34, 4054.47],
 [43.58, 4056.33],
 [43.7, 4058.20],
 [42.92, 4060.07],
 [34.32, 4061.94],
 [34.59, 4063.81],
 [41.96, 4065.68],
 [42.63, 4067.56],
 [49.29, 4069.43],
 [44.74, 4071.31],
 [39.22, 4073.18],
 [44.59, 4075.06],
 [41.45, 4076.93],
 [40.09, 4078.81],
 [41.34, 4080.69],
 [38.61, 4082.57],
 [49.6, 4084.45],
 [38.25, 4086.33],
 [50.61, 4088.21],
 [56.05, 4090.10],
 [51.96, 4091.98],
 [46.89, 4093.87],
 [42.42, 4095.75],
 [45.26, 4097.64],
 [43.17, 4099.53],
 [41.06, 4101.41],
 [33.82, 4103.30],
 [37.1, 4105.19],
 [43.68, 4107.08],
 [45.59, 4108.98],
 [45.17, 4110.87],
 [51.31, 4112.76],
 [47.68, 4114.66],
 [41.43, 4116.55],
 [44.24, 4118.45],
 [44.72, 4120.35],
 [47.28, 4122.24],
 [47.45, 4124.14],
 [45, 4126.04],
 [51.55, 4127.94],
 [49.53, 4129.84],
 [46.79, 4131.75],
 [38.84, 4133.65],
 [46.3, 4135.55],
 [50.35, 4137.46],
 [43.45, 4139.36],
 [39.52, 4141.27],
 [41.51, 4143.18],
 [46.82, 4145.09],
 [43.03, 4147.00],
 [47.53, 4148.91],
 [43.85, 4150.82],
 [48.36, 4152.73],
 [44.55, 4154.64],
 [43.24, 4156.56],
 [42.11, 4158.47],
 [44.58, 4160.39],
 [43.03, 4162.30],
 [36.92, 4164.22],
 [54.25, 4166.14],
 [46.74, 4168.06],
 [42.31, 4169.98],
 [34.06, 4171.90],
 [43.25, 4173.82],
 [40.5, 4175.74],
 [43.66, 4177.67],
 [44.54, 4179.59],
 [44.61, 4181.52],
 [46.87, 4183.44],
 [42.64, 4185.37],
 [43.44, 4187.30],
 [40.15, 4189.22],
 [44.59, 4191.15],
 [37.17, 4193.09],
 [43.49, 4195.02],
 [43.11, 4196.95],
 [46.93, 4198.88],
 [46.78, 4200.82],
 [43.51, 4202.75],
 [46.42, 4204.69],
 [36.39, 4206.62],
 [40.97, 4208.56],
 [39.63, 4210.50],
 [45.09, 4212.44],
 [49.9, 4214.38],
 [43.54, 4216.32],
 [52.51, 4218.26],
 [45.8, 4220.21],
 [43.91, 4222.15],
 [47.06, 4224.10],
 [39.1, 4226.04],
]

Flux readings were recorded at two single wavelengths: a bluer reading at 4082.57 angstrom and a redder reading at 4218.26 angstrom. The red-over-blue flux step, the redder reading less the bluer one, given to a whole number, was 14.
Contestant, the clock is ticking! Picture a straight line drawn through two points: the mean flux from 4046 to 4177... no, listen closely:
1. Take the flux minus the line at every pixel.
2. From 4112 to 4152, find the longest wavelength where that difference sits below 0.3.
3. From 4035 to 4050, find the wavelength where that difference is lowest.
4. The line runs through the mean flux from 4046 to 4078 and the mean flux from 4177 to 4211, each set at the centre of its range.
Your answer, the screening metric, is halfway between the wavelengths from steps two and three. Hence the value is 4097.0 angstrom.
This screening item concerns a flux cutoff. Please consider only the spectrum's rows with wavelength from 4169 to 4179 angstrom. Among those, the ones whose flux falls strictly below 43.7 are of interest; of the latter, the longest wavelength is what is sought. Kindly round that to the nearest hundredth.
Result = 4177.67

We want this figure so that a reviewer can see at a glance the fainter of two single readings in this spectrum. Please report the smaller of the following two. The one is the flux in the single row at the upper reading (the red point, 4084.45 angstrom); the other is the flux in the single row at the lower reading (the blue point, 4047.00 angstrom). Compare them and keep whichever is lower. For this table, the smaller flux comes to 38.5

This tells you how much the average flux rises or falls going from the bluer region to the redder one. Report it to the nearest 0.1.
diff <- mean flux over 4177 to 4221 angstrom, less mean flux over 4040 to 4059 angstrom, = -1.2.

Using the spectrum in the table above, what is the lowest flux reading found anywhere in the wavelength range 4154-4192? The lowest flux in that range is 34.06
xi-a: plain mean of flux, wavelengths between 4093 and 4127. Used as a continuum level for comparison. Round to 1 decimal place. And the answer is 44.1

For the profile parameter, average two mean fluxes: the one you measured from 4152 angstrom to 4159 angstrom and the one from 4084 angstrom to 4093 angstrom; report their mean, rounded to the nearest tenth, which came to 46.9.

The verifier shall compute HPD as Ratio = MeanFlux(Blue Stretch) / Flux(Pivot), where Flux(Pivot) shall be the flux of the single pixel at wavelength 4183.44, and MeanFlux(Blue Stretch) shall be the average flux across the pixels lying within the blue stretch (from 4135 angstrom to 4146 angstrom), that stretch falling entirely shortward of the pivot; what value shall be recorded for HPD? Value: 0.95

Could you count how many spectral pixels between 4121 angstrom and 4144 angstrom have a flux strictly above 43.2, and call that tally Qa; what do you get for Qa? 9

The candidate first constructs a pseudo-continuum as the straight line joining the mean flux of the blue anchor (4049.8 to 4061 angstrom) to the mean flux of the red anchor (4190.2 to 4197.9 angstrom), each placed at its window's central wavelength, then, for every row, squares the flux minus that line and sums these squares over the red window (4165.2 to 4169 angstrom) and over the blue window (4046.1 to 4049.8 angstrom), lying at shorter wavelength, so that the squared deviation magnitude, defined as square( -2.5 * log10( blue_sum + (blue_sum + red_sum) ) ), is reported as 36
